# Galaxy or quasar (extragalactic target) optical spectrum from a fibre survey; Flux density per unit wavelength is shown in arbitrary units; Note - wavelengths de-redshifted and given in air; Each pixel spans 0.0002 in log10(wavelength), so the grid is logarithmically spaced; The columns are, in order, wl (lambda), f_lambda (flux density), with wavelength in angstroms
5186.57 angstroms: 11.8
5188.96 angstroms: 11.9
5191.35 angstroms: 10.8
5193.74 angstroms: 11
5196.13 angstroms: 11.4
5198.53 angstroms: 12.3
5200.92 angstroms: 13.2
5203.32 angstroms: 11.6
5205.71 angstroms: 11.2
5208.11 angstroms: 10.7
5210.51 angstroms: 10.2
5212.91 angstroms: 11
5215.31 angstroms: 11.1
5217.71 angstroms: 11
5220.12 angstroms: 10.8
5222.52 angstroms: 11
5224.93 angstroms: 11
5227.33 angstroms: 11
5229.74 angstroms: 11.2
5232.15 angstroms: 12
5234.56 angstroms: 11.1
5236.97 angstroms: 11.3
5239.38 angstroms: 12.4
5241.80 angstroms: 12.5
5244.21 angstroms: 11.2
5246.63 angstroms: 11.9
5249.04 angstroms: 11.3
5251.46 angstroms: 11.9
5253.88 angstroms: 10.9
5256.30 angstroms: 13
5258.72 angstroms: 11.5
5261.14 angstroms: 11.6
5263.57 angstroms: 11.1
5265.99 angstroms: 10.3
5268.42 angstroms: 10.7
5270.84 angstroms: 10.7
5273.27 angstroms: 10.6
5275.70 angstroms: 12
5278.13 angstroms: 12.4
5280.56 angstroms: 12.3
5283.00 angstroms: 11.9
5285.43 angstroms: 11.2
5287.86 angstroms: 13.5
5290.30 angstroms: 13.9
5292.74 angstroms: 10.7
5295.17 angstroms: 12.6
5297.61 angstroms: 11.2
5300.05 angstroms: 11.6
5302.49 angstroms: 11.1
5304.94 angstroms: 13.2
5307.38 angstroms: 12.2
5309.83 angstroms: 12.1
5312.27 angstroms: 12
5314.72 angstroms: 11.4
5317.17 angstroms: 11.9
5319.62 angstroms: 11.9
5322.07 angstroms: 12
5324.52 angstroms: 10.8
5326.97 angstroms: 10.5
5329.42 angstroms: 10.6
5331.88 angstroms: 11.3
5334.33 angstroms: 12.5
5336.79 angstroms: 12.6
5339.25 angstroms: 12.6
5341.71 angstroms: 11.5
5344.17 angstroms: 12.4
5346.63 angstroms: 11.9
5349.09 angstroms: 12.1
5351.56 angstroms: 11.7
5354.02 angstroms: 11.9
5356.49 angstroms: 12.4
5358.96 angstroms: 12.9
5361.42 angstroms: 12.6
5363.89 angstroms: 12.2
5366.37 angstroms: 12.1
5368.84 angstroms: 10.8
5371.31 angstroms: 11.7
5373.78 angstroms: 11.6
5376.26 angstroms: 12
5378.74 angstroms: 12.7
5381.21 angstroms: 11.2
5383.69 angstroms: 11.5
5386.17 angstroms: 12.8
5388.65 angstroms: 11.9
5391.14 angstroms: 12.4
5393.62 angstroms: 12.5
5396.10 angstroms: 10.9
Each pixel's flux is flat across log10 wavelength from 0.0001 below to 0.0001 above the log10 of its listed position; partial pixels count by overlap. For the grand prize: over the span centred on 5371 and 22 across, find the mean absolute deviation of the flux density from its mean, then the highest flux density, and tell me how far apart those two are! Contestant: 12.2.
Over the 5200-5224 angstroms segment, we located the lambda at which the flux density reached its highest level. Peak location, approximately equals 5200.92 angstroms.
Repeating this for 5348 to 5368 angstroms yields 5358.96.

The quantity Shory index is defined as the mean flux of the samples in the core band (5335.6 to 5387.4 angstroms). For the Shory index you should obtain 12.06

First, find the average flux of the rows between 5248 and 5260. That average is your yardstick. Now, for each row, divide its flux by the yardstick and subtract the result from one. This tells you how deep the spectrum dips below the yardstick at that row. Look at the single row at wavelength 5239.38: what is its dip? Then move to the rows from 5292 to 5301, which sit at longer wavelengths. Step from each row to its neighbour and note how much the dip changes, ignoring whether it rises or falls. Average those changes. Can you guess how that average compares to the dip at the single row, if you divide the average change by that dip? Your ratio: -1.8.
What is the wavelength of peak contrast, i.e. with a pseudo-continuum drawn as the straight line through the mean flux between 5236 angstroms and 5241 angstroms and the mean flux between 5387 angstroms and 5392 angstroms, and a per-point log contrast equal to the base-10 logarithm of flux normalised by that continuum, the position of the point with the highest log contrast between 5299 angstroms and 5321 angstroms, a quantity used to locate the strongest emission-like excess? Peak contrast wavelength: 5304.94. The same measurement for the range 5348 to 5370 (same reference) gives 5358.96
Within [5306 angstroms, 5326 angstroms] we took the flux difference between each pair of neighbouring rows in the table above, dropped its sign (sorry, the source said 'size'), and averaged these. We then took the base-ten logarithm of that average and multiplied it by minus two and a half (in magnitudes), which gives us 1.1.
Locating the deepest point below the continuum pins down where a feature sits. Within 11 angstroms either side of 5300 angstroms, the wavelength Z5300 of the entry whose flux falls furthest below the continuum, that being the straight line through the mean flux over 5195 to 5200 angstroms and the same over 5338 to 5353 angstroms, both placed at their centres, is 5292.74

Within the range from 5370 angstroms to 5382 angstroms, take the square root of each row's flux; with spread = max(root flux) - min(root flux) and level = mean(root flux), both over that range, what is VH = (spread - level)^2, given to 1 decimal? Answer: 10.4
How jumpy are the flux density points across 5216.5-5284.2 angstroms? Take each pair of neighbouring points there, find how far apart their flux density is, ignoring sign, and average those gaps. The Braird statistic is 0.6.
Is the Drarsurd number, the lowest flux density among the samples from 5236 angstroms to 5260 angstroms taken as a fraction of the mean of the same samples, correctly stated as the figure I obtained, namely 0.92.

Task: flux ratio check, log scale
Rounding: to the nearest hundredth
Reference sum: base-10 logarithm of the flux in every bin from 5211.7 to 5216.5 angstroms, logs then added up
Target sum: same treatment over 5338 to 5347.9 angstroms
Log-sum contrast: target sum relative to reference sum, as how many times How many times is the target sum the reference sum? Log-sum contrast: 2.08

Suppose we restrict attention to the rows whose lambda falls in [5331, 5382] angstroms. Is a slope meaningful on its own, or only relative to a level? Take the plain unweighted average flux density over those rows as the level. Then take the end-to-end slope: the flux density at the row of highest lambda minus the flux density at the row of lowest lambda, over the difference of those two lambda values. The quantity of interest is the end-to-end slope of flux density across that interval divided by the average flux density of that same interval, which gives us -0.0002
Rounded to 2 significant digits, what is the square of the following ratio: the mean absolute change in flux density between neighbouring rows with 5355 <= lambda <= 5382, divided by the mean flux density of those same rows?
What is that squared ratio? 0.0027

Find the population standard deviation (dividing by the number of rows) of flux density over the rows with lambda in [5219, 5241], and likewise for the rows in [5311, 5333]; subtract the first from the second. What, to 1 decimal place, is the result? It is 0.1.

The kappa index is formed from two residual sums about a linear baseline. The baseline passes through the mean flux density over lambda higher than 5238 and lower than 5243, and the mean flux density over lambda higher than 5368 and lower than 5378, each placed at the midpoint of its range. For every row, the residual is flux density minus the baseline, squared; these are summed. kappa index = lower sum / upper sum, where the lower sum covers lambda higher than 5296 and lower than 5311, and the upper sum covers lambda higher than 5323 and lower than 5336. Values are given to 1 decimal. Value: 0.6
